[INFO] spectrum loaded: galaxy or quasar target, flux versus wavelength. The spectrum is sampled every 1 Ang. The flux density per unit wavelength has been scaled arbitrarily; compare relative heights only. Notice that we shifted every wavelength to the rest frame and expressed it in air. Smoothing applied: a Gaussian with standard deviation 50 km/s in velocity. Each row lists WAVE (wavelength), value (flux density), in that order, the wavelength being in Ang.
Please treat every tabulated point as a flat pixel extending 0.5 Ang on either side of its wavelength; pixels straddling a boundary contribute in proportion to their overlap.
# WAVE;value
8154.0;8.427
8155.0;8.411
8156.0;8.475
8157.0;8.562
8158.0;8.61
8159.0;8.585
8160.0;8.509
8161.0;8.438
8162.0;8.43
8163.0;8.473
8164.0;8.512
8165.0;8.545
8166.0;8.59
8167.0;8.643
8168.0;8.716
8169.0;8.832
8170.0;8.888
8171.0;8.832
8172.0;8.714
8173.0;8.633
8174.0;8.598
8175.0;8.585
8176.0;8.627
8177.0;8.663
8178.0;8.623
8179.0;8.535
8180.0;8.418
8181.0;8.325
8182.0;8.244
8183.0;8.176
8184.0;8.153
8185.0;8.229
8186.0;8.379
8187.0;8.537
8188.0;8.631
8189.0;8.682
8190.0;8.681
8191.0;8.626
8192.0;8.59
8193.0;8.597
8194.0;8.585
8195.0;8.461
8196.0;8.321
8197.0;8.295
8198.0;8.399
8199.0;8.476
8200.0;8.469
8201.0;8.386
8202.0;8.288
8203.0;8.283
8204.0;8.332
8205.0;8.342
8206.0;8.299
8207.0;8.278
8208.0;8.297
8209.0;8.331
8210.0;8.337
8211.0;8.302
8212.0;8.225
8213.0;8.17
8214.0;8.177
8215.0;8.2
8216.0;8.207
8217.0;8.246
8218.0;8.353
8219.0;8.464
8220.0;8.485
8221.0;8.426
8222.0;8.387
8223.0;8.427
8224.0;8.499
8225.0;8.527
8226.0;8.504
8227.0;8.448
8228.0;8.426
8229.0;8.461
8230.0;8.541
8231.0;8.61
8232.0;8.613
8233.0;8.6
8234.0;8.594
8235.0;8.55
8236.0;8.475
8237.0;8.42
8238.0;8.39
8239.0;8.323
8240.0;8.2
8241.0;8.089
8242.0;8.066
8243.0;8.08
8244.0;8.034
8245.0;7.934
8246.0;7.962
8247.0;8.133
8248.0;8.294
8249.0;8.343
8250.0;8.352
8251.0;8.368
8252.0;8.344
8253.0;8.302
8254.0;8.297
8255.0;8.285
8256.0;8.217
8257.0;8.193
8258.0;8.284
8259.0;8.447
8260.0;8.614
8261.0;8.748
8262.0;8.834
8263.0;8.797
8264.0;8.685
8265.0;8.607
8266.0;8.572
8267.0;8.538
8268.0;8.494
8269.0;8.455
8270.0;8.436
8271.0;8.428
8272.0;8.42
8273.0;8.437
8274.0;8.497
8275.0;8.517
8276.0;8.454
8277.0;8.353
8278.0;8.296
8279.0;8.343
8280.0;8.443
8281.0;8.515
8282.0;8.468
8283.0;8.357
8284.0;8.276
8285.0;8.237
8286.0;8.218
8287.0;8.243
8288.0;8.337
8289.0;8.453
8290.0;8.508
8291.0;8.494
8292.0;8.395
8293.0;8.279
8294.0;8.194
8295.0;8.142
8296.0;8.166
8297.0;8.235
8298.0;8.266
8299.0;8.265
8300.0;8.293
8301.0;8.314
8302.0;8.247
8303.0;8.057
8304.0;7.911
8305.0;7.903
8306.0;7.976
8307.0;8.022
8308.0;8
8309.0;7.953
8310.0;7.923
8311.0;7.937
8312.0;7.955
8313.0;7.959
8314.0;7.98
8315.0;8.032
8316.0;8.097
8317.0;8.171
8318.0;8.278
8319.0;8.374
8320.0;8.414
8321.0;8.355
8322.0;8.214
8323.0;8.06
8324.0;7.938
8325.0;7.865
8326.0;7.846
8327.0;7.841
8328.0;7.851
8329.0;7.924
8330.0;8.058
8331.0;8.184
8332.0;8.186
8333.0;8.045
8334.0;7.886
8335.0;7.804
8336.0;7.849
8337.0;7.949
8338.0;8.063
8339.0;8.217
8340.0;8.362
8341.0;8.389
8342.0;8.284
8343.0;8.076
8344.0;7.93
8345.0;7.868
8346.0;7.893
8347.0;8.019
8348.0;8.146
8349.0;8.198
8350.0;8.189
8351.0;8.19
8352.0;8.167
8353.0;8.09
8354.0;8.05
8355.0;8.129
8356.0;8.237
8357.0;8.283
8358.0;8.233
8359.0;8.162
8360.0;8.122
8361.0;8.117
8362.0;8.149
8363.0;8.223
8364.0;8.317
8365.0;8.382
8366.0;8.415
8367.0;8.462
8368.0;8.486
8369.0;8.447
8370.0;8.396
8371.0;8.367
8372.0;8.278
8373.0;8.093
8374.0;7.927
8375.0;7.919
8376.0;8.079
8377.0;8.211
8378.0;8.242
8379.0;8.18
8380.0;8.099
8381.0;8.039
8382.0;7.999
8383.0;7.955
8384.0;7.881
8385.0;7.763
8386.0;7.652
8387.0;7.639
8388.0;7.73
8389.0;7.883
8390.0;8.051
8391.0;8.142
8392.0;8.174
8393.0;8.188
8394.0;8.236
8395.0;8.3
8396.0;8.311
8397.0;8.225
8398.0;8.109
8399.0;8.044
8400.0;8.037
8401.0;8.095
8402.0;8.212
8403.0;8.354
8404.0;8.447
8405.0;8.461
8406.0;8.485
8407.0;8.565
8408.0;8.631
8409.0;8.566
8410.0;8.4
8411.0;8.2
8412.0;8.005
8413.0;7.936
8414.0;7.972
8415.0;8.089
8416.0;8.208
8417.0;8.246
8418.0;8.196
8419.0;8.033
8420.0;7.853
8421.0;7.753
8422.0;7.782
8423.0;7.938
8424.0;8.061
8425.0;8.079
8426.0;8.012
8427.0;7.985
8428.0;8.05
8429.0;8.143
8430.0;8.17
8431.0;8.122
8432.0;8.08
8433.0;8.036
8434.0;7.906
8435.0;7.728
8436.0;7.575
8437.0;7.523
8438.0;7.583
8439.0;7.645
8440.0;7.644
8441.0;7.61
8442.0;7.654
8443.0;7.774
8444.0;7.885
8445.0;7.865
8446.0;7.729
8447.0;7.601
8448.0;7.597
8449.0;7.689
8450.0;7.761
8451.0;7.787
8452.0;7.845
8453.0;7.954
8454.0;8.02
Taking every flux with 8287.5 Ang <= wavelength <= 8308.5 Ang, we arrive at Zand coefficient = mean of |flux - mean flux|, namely 0.15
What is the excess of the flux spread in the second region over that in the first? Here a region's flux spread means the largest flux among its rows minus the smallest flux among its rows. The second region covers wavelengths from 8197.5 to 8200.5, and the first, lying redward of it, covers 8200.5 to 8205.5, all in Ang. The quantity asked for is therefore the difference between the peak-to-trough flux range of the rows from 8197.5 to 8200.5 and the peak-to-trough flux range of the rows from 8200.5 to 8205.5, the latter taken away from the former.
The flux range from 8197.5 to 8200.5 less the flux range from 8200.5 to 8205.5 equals -0.03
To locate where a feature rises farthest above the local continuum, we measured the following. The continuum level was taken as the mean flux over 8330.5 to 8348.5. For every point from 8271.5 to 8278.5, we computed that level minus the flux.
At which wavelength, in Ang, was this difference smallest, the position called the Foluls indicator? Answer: 8275.0 Ang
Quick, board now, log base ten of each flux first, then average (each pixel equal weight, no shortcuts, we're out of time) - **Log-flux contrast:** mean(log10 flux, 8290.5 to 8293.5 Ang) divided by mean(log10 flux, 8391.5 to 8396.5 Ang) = 1.01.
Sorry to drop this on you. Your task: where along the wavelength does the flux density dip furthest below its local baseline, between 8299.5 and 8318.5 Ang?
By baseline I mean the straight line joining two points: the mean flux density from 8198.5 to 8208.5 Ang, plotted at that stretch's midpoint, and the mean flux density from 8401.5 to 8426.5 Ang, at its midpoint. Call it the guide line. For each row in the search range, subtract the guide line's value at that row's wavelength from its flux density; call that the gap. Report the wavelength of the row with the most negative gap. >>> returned 8305.0 Ang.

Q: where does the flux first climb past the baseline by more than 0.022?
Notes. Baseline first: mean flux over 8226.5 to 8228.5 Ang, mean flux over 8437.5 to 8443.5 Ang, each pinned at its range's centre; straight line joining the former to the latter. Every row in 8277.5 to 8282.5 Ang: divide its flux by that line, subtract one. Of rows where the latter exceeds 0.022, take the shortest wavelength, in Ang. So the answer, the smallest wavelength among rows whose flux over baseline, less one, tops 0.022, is 8280.0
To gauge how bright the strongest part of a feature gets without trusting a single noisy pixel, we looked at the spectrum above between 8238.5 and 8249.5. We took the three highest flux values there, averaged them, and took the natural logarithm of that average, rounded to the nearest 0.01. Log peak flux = 2.12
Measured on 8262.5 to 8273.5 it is 2.16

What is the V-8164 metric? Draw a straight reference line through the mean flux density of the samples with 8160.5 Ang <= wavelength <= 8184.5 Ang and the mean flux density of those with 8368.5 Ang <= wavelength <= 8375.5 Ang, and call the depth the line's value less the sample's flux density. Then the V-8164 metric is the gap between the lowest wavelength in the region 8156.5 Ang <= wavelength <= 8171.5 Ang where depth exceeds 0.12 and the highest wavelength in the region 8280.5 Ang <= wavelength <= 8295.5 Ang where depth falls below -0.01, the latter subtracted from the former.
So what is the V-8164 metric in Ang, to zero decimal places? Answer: -131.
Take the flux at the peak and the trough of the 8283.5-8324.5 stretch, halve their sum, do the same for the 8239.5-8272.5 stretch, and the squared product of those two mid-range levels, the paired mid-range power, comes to 4733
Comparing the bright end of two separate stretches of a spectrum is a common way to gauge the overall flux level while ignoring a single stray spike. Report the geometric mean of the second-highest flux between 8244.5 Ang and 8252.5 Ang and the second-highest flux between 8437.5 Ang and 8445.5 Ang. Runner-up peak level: 8.1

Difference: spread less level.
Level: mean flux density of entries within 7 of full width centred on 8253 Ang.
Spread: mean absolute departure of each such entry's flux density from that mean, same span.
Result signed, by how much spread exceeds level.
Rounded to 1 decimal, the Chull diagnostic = -8.3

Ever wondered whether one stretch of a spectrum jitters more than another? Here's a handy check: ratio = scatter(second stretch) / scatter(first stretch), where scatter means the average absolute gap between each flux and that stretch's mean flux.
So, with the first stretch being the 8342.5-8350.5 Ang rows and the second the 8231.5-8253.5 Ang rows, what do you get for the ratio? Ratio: 1.5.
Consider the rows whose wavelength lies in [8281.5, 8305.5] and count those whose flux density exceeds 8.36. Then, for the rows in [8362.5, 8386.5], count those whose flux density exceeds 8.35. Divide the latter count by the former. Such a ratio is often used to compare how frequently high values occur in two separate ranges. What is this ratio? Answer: 1.4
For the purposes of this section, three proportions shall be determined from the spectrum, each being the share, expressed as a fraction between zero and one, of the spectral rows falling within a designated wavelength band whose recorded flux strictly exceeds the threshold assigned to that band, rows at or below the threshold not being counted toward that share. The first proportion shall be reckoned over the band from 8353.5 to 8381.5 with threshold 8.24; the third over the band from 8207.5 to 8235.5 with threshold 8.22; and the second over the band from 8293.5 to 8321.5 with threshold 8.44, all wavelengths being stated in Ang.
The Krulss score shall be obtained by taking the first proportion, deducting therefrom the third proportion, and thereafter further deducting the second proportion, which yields -0.46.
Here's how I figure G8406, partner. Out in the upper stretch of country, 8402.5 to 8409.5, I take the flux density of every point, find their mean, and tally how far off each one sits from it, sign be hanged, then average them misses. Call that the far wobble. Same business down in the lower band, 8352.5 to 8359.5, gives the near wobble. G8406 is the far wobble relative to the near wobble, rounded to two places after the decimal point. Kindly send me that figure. 1.05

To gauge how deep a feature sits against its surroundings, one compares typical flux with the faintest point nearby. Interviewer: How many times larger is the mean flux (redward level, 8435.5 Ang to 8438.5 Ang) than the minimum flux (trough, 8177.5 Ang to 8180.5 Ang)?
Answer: 0.90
